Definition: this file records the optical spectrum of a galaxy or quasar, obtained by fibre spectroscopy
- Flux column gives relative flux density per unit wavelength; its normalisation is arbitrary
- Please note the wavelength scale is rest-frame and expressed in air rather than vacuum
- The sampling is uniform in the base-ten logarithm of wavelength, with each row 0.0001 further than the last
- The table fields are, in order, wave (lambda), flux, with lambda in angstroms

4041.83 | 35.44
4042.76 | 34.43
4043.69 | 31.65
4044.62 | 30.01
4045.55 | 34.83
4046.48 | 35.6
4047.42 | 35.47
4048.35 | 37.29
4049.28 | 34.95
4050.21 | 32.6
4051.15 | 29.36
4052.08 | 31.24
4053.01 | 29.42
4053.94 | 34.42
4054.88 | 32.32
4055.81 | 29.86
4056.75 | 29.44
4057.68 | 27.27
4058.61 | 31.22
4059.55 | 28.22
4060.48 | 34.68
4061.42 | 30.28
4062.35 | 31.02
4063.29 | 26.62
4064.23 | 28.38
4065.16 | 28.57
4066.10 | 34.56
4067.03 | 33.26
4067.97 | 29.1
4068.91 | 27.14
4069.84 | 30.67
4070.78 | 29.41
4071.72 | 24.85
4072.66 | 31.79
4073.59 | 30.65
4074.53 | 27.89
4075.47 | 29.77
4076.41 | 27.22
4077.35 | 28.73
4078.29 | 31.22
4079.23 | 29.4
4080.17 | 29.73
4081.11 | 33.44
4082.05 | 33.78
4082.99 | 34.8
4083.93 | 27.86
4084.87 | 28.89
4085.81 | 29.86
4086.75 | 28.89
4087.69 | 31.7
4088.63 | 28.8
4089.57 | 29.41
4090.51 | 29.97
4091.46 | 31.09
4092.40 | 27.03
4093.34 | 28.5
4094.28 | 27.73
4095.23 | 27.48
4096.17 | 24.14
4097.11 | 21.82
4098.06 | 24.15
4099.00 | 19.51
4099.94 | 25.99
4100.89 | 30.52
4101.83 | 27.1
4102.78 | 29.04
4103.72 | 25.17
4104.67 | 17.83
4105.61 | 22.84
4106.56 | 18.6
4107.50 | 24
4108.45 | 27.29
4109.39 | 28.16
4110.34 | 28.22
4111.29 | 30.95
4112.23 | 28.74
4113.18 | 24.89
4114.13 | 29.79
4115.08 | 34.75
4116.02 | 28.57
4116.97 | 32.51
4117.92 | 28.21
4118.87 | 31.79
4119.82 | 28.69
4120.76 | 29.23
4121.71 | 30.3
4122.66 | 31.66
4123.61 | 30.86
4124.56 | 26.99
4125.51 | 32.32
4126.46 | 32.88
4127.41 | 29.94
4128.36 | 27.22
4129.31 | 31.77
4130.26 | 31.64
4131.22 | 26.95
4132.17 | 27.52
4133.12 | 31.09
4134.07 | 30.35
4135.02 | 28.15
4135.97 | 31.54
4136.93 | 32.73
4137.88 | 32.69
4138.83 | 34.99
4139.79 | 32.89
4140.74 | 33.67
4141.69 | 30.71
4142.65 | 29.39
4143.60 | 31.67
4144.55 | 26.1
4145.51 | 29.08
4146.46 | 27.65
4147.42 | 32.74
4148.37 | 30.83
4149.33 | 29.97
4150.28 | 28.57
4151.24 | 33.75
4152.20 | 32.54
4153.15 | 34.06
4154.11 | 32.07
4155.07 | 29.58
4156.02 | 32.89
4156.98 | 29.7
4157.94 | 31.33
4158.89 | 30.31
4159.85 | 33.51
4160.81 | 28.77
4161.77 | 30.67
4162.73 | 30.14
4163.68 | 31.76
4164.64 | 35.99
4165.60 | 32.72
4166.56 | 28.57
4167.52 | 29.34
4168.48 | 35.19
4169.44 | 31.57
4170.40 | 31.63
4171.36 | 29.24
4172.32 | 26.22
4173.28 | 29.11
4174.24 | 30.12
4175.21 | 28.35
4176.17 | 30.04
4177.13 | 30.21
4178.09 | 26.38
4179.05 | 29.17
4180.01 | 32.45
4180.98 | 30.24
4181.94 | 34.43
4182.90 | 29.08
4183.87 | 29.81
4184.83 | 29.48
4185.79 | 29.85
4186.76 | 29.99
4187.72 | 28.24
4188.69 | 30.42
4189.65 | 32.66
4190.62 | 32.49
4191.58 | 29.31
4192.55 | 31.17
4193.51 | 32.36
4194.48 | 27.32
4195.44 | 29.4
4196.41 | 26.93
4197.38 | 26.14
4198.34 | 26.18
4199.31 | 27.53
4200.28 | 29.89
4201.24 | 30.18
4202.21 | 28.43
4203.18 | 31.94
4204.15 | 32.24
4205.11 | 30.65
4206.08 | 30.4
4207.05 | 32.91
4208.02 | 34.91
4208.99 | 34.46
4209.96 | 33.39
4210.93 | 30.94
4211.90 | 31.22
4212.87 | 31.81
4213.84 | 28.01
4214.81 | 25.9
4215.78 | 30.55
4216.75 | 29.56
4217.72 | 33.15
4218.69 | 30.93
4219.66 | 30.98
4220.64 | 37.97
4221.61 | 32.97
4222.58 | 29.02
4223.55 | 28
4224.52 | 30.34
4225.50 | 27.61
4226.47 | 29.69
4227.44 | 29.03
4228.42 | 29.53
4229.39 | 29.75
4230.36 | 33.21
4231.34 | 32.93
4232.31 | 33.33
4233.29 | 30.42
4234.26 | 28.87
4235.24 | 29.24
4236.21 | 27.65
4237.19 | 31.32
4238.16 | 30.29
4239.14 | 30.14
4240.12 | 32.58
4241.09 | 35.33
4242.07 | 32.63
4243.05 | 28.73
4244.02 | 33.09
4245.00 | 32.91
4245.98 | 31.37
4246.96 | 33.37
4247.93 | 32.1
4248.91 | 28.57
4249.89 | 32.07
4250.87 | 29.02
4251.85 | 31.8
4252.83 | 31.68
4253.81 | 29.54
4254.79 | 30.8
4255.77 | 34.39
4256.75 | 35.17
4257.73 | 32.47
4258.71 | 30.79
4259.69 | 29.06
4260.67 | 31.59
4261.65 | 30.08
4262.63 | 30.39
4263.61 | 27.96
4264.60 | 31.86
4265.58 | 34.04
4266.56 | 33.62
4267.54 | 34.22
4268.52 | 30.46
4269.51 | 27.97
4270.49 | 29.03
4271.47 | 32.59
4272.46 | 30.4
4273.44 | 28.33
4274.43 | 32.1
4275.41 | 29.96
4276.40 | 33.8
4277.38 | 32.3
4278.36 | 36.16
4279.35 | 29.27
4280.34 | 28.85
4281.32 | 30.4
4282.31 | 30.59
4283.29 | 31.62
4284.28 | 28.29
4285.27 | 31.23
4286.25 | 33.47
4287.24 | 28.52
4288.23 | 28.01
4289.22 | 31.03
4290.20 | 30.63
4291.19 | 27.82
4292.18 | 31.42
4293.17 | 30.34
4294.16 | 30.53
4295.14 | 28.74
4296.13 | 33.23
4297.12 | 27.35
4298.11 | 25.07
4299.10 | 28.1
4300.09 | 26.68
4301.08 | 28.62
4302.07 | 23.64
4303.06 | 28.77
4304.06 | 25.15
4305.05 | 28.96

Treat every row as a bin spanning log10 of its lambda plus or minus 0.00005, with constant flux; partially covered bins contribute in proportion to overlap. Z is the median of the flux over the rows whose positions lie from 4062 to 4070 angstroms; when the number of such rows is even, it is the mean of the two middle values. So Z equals 29.1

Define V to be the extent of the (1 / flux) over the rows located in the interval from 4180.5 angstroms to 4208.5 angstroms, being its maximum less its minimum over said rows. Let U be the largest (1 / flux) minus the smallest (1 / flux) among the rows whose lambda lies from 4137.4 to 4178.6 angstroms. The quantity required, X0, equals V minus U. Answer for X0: -0.0009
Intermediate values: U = 0.011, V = 0.0096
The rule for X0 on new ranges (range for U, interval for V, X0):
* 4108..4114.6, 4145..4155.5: -0.0011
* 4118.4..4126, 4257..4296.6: 0.0022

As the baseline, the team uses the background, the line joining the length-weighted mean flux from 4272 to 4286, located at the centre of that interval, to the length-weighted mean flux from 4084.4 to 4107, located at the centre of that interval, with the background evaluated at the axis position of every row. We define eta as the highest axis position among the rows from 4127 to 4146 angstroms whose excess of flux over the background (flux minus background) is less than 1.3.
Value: 4144.55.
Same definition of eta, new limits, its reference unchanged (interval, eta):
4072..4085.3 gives 4076.41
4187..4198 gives 4197.38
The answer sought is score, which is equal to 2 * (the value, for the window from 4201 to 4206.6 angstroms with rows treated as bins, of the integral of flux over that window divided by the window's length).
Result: 61.3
